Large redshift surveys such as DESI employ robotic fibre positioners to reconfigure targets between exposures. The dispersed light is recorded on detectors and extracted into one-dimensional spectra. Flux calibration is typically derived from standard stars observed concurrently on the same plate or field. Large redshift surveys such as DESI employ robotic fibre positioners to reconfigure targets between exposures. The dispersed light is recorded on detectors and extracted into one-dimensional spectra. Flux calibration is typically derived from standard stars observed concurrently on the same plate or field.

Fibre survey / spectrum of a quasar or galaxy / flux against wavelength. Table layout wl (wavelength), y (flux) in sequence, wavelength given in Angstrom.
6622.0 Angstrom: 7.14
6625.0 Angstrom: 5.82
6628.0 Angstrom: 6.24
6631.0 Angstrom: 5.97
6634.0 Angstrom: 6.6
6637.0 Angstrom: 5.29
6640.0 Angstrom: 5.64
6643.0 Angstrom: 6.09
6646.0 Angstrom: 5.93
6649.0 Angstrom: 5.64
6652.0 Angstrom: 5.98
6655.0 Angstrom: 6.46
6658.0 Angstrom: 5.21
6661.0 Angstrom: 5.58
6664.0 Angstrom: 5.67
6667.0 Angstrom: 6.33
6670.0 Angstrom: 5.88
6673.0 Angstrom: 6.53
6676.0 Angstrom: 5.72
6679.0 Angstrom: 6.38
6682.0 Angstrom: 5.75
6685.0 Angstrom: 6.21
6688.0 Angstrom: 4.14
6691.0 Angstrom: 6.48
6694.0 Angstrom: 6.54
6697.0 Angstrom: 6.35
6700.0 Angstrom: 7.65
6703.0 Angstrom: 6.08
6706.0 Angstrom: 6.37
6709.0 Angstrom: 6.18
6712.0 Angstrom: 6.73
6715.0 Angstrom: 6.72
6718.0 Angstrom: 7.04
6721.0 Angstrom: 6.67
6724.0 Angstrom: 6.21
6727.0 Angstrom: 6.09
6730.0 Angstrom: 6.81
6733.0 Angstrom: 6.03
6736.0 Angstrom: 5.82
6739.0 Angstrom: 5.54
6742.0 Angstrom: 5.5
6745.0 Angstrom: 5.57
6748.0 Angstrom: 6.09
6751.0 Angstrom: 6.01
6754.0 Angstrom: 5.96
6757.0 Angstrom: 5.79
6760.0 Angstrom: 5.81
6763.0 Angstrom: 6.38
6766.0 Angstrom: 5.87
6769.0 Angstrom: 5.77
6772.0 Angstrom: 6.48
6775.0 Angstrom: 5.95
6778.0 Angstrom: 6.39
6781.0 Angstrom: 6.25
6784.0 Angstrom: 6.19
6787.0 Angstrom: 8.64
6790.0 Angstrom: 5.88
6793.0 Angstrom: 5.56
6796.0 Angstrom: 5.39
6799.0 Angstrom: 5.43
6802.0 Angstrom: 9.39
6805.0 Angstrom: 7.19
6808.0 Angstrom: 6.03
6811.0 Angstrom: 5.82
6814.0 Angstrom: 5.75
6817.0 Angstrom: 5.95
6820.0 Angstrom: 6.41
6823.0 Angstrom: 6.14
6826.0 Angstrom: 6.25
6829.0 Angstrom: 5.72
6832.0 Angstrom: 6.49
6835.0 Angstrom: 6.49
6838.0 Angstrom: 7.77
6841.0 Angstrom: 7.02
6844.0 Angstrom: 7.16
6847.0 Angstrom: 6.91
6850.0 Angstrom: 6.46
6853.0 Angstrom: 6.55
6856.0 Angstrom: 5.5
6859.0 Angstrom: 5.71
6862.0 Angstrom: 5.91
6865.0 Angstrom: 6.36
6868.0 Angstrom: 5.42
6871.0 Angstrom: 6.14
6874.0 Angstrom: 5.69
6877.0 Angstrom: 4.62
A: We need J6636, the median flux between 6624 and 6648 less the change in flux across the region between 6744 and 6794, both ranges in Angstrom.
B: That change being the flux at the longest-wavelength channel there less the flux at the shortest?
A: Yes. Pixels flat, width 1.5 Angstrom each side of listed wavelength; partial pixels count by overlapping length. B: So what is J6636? 6.0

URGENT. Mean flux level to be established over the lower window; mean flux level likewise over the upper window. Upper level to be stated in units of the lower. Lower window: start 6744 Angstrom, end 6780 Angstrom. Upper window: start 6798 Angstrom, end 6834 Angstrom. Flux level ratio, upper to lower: 1.06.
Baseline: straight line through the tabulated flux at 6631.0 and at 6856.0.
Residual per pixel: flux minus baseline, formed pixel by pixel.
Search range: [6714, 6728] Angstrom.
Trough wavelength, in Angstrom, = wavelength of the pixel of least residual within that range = 6727.0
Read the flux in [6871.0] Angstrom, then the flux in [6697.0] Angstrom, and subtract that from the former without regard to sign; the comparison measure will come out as 0.21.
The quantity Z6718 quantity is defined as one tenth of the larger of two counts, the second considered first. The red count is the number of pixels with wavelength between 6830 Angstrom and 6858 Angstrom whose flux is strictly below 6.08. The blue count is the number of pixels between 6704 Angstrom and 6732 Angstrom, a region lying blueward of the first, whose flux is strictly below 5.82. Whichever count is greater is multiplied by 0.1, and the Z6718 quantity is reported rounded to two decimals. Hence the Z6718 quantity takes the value 0.10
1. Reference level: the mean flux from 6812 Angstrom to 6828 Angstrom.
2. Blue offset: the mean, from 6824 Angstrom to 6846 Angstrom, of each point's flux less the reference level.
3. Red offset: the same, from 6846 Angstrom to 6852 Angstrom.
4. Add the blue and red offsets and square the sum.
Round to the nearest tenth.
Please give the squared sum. 1.4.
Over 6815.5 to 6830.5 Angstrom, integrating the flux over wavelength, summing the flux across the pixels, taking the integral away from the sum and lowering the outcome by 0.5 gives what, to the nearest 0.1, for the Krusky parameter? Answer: -61.4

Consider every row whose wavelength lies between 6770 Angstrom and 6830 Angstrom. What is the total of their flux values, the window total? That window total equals 127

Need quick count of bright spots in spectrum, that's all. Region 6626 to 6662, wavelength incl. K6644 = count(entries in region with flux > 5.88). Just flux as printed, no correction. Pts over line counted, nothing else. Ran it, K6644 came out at 7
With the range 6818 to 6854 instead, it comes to 11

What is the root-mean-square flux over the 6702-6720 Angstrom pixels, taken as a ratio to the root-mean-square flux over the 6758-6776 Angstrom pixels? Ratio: 1.08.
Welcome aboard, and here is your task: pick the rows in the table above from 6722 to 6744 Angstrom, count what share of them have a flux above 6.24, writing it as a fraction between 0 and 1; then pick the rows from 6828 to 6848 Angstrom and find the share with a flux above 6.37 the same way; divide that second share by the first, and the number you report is 6.0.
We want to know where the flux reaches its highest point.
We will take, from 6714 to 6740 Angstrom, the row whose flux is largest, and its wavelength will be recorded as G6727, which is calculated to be 6718.0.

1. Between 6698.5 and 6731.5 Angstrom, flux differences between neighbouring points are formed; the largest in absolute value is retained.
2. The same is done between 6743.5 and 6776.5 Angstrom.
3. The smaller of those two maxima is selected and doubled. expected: 1.4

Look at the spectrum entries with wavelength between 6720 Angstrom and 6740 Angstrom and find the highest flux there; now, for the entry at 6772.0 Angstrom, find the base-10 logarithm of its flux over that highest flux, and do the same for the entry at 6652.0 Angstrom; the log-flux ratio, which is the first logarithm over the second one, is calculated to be 0.4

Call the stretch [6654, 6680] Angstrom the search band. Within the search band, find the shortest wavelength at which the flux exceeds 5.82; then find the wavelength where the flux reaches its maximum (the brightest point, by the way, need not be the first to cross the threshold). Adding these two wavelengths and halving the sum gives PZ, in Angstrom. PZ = 6664.0 Angstrom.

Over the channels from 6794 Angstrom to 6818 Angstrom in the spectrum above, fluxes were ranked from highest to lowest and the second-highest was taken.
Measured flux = 7.19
